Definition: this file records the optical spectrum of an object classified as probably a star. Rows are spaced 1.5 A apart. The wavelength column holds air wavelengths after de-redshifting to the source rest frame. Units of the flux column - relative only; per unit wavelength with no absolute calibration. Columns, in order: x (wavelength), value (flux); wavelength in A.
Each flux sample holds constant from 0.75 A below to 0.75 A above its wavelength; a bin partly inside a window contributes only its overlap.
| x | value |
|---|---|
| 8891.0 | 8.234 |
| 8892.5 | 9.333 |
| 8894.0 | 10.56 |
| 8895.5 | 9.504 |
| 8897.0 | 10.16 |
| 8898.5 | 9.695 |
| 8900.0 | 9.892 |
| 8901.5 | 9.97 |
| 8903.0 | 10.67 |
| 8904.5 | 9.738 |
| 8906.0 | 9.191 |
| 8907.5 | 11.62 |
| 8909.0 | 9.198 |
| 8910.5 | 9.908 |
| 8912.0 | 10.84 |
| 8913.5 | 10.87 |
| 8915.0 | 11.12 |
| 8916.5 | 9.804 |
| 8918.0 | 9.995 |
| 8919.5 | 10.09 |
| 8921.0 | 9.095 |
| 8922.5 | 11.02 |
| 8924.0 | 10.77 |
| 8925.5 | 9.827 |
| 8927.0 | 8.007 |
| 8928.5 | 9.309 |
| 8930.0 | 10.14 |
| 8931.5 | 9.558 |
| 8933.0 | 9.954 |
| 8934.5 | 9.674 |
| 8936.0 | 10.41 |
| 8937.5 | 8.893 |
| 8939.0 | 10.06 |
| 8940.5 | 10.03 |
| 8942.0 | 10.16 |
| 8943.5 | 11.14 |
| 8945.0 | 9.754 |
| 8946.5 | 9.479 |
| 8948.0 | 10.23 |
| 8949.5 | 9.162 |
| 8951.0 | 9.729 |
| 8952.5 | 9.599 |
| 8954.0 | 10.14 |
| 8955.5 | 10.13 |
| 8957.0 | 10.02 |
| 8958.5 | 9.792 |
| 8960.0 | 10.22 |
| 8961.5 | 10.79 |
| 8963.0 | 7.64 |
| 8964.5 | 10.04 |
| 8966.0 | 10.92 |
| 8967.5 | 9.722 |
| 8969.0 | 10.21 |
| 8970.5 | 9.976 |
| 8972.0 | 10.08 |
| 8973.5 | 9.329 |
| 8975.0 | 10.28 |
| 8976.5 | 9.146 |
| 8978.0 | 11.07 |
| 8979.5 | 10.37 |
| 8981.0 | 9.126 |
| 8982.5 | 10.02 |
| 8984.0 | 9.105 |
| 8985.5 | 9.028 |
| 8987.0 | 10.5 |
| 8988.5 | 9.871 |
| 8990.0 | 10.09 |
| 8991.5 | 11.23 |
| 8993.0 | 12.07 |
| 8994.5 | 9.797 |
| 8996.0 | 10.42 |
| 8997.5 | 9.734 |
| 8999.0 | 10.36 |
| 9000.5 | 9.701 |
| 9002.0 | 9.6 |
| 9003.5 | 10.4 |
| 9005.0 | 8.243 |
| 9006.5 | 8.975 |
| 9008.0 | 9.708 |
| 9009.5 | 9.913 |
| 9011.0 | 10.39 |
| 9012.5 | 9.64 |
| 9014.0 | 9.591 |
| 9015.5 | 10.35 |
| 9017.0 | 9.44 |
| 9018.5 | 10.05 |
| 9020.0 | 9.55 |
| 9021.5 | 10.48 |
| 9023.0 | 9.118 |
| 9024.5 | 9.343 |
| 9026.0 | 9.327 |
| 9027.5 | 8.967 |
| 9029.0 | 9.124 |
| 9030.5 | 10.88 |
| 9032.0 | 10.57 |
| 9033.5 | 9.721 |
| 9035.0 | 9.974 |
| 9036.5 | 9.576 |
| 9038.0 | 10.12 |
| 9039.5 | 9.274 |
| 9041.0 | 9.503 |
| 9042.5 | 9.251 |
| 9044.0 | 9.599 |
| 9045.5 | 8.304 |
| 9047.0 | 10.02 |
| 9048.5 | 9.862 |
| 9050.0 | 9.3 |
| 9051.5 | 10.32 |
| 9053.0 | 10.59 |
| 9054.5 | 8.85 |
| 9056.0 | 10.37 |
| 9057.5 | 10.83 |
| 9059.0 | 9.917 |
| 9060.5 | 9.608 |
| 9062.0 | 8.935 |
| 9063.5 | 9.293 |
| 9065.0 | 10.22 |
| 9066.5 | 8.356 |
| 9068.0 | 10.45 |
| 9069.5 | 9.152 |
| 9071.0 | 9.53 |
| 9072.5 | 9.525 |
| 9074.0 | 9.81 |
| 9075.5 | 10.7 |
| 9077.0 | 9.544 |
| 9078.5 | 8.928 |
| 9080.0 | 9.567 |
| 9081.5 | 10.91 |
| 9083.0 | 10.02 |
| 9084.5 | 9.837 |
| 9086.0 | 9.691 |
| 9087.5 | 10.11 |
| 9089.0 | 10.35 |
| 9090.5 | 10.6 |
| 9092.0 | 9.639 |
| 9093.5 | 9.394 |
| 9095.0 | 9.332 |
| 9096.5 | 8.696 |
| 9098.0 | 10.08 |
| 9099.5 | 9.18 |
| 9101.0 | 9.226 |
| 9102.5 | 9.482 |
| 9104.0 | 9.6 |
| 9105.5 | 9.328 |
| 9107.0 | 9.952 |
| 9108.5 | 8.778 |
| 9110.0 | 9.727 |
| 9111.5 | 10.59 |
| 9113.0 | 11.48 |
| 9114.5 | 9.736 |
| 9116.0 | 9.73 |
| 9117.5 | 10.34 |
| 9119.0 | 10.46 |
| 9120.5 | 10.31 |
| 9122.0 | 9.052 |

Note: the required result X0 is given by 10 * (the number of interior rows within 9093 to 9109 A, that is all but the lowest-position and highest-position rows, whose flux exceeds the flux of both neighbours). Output 30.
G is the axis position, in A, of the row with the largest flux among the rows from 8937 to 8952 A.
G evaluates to 8943.5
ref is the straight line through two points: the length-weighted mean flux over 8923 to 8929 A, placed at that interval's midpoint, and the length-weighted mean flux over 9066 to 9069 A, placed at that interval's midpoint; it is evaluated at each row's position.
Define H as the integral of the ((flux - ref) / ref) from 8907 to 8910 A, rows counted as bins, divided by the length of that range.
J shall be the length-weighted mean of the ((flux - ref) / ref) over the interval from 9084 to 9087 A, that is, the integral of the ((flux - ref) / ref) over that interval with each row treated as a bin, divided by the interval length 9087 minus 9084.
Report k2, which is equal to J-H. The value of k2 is -0.039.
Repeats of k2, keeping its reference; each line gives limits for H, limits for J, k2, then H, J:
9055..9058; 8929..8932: -0.072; 0.10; 0.029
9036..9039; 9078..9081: -0.041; 0.04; -0.005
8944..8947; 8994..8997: 0.040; 0.02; 0.062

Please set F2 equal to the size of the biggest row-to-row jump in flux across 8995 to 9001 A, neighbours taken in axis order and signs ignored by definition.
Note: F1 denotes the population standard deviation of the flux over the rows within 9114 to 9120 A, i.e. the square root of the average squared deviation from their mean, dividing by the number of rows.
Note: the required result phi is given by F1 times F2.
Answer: 0.23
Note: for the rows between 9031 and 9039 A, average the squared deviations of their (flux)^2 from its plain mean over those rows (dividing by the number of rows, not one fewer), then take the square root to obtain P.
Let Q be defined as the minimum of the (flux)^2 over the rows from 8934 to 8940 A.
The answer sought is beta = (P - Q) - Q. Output -151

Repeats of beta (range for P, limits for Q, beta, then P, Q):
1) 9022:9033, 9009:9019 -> -164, 14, 89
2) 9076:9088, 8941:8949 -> -169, 11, 90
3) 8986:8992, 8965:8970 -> -178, 11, 95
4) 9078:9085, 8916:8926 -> -153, 13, 83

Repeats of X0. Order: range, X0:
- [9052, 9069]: 20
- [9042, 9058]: 30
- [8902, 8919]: 20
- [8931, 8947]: 40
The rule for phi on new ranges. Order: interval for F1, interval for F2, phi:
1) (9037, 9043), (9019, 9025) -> 0.48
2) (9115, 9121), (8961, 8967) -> 0.89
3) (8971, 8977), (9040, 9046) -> 0.62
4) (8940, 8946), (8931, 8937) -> 0.38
